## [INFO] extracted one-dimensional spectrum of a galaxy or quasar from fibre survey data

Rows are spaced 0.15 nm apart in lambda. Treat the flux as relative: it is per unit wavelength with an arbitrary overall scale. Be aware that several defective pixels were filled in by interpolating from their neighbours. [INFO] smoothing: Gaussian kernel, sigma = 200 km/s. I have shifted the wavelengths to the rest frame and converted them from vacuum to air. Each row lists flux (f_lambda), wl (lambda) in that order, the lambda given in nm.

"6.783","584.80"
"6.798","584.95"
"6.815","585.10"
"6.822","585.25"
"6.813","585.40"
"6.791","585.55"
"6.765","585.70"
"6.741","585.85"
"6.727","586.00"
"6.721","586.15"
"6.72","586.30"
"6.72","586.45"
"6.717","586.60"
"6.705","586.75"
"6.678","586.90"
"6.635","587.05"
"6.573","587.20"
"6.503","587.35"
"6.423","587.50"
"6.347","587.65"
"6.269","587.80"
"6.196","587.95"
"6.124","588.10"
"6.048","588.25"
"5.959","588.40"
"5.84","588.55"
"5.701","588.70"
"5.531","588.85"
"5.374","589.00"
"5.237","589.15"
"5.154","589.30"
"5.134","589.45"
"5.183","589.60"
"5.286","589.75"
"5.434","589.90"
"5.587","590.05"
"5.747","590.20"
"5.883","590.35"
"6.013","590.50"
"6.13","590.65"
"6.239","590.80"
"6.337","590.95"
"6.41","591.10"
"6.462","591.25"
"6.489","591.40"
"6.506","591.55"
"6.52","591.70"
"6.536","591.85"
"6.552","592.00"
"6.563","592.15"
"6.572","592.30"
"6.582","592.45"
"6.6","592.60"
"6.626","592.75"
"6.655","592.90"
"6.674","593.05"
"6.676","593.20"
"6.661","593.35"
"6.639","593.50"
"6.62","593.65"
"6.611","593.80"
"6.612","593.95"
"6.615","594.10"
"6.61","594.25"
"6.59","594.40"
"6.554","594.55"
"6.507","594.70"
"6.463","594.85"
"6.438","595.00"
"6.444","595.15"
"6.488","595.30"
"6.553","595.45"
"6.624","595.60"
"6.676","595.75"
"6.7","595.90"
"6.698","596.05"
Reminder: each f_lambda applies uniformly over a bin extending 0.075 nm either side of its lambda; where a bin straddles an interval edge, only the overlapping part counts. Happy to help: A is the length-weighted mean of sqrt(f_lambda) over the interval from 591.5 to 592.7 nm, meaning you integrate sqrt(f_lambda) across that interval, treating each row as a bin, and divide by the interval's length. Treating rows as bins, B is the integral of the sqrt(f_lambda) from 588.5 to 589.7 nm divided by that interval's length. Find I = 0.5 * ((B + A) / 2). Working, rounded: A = 2.56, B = 2.32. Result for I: 1.22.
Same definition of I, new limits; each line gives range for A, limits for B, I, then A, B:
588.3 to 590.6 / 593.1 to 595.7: 1.23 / 2.35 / 2.56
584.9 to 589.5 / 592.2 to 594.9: 1.27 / 2.51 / 2.57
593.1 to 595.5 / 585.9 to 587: 1.29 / 2.56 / 2.59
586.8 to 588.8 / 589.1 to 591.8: 1.23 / 2.50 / 2.42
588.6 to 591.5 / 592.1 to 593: 1.24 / 2.40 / 2.57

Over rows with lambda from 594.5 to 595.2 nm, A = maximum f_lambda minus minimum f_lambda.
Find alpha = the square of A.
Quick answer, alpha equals 0.013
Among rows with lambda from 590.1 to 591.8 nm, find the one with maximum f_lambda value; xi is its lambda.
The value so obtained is 591.70 nm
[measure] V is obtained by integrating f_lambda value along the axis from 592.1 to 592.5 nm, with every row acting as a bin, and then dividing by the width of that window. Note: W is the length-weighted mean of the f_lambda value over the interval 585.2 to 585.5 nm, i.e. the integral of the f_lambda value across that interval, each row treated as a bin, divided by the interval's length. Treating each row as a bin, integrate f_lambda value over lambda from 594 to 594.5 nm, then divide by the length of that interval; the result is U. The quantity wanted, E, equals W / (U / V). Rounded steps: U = 6.60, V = 6.57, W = 6.8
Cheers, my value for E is 6.78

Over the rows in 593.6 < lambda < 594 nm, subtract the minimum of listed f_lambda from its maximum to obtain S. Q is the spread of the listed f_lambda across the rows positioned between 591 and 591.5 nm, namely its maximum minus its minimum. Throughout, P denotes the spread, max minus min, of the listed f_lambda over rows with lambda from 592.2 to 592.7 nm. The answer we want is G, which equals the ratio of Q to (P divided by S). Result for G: 0.03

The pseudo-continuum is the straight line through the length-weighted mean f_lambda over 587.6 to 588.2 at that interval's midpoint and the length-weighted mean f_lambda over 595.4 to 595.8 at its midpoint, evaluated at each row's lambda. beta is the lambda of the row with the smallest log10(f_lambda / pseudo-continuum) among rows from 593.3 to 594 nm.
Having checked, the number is 593.95 nm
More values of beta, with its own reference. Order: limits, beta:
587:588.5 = 588.40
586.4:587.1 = 587.05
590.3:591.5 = 590.35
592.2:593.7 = 593.65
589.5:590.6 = 589.60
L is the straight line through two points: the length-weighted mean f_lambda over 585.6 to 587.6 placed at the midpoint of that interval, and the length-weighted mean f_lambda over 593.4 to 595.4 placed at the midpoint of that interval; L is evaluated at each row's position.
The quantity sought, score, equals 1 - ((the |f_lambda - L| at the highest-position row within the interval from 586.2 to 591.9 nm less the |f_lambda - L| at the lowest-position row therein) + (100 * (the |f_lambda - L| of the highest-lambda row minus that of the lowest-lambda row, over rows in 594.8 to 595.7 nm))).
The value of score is 1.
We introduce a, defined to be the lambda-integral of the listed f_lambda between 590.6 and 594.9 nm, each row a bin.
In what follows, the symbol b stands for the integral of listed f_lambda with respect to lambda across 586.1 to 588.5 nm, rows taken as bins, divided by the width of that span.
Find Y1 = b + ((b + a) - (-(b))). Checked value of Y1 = 47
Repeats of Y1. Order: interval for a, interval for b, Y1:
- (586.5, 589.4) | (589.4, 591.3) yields 35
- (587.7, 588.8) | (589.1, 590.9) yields 23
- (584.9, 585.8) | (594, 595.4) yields 26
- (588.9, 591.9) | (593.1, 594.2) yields 38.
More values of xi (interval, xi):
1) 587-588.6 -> 587.05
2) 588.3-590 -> 588.40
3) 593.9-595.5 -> 594.10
